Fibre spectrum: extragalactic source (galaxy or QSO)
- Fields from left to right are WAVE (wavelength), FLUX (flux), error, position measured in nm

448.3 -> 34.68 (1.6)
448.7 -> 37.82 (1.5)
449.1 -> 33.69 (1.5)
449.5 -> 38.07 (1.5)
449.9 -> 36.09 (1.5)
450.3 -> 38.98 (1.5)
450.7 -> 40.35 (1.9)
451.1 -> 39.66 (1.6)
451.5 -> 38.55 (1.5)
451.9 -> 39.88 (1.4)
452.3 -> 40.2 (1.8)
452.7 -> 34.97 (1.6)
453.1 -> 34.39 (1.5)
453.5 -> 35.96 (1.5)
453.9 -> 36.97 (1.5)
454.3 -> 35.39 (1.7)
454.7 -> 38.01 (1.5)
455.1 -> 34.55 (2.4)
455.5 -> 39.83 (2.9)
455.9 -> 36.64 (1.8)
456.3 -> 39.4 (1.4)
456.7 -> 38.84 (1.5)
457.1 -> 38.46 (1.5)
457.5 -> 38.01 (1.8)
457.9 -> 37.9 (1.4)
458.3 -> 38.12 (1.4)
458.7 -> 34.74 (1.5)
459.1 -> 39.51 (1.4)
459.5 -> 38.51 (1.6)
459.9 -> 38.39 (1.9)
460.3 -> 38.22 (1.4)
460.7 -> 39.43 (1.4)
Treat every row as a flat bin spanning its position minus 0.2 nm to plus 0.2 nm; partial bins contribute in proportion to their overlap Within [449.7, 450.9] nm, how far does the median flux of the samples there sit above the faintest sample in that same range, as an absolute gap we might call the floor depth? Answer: 2.9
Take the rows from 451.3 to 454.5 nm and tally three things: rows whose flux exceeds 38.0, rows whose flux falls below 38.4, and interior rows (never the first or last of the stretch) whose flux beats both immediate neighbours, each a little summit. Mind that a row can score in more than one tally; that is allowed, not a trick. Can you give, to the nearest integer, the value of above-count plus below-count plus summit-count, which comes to 10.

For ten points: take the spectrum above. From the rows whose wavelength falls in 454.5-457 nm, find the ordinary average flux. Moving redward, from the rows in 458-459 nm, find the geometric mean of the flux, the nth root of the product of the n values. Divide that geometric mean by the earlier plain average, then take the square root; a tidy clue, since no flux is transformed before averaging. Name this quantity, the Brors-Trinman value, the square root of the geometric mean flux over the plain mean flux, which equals 0.98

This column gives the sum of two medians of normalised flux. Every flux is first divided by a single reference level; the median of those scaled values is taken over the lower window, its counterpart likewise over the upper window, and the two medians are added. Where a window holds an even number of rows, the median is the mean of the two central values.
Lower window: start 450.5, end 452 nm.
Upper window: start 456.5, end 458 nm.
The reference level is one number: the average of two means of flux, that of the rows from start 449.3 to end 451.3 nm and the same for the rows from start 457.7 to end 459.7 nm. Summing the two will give 2.04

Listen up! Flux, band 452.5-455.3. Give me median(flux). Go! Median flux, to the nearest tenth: 35.4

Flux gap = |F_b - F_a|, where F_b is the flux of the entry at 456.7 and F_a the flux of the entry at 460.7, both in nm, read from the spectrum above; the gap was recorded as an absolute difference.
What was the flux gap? 0.6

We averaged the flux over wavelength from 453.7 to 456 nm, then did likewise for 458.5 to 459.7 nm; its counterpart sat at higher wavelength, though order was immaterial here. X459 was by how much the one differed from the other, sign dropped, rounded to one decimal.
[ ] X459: 0.7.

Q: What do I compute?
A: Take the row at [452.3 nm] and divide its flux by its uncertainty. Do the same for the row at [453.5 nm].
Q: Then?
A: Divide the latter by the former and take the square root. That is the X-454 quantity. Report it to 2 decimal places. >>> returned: 1.04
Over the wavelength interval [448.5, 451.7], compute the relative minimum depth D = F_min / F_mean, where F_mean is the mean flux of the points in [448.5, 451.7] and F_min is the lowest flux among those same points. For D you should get 0.889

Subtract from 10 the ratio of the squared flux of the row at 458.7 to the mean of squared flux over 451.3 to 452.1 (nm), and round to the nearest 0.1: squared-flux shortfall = 9.2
